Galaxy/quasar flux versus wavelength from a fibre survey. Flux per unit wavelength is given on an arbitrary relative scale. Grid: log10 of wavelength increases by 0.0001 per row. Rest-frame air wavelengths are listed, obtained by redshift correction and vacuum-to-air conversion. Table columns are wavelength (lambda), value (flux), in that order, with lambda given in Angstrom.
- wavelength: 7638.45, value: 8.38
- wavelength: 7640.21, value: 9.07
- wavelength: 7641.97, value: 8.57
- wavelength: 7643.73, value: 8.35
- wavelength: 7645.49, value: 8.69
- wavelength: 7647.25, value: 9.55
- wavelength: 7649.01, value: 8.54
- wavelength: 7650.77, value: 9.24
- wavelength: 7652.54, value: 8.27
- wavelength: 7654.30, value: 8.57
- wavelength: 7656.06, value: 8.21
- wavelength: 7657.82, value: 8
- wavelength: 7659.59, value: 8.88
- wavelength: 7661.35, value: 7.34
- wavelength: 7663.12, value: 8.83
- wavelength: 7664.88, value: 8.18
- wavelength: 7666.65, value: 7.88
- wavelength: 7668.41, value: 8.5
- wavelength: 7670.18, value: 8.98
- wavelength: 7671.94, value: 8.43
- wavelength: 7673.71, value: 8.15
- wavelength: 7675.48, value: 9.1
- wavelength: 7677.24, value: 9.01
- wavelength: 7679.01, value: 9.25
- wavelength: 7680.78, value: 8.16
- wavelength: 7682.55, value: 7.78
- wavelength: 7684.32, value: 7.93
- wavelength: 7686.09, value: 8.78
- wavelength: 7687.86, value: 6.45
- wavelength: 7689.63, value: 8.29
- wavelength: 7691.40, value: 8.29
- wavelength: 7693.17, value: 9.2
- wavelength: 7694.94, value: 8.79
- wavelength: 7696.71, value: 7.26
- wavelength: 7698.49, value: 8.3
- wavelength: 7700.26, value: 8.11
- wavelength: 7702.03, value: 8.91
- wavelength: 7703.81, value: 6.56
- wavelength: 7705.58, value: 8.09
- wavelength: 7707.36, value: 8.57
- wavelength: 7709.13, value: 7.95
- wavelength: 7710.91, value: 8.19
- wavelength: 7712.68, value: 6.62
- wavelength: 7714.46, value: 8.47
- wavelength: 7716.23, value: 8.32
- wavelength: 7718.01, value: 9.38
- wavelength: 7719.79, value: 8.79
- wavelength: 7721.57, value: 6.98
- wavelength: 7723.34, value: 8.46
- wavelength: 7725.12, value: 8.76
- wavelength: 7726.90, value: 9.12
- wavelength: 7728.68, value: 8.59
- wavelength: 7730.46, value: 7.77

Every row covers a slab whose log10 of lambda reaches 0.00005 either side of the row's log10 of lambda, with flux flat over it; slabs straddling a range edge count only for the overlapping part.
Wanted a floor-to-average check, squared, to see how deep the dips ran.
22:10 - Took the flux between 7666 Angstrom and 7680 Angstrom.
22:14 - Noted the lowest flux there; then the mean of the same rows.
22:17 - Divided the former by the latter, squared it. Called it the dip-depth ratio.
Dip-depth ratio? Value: 0.83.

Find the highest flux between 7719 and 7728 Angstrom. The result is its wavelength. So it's 7726.90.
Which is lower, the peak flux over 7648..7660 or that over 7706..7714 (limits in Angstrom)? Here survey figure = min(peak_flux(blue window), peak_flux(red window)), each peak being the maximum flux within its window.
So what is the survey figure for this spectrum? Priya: 8.6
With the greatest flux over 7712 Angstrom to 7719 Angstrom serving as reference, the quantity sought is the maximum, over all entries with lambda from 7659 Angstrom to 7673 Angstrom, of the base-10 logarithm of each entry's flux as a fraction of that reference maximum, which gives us -0.019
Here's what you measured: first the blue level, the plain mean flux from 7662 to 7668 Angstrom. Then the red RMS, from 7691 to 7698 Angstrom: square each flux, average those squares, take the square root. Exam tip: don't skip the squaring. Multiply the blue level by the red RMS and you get 70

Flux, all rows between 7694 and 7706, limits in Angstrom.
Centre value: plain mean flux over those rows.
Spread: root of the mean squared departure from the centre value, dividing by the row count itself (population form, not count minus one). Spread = 0.8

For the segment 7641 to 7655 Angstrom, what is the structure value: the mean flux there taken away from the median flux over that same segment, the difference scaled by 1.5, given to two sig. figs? -0.23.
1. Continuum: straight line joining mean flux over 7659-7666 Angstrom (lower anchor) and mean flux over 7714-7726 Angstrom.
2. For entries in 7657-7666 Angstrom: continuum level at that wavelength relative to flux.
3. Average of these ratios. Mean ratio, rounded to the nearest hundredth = 1.01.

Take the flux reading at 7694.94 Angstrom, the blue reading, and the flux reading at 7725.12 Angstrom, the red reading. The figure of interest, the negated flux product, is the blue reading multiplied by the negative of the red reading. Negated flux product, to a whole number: -77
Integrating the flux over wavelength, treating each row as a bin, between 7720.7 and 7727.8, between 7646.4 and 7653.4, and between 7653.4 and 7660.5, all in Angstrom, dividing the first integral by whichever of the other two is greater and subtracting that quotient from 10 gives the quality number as 9.05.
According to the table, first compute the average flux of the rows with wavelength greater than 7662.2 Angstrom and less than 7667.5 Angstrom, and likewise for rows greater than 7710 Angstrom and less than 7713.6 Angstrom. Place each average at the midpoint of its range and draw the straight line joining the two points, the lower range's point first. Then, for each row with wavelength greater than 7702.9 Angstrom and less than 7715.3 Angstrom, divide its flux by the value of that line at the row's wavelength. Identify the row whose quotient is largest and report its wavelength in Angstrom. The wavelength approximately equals 7714.46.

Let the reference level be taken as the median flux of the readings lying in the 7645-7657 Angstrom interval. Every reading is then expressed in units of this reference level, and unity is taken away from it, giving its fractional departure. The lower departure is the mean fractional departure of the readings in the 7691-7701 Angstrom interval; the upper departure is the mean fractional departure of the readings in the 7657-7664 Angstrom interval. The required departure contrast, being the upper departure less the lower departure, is -0.01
